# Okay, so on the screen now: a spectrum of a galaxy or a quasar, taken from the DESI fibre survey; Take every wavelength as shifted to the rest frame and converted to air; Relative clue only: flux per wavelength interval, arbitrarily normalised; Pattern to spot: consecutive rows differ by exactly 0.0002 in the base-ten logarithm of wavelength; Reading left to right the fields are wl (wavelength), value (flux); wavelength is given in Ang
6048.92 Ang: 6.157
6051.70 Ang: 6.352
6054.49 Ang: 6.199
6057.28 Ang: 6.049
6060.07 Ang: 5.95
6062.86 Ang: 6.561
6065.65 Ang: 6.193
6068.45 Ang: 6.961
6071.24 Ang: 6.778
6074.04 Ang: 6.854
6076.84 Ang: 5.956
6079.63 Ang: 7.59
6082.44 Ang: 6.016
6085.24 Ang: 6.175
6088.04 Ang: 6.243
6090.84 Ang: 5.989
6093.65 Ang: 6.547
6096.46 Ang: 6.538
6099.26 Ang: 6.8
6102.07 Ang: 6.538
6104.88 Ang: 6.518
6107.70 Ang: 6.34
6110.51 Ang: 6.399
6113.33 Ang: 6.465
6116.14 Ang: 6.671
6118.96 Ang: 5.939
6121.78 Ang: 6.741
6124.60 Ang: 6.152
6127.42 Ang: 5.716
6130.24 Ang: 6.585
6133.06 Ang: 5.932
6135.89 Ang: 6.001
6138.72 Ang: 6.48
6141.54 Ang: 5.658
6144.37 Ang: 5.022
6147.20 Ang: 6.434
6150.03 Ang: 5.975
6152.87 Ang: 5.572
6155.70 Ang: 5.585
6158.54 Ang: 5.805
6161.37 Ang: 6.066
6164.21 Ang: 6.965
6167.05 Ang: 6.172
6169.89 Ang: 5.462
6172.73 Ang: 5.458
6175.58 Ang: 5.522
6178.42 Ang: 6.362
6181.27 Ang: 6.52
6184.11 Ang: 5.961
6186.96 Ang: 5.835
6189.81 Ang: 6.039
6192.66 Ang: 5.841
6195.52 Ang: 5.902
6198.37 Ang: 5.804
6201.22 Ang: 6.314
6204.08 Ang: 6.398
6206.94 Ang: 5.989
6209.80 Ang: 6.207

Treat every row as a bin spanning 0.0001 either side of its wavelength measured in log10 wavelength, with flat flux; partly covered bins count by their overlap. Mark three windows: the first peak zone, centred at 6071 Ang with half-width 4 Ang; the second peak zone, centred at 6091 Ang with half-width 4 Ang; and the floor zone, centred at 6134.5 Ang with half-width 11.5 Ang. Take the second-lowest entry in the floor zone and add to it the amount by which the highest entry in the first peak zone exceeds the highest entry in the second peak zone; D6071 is 6.07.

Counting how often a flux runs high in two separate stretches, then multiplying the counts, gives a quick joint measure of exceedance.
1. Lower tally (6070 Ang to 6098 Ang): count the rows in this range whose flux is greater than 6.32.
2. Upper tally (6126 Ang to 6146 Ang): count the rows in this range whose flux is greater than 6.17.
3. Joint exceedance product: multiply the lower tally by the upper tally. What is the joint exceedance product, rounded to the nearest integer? 10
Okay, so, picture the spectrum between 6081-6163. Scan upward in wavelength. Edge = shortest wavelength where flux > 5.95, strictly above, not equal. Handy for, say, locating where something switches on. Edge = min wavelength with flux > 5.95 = 6082.44 Ang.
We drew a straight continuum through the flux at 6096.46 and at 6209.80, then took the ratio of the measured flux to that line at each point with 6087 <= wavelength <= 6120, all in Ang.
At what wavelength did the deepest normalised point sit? 6090.84 Ang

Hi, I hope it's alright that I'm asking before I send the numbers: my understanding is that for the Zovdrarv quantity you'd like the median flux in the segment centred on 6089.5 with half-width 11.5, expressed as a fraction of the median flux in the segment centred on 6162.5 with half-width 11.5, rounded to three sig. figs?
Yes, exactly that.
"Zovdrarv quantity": 1.12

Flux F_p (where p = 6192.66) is 5.841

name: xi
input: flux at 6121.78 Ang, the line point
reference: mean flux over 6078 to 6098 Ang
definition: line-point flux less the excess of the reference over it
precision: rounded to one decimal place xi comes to 7.0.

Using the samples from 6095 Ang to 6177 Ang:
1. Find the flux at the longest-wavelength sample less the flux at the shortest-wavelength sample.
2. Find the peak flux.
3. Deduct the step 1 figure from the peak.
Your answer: 8.0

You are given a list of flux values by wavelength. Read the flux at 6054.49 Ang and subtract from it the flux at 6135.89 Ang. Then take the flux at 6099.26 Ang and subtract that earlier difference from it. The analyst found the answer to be 6.6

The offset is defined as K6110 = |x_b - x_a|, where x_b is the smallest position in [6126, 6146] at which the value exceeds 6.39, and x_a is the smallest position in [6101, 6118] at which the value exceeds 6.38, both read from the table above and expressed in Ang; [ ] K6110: 28.2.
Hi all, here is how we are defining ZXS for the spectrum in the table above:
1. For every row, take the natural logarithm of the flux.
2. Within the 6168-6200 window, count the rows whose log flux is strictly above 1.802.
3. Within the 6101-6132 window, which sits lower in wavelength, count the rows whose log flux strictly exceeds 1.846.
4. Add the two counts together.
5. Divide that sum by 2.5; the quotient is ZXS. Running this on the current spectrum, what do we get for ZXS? 4.0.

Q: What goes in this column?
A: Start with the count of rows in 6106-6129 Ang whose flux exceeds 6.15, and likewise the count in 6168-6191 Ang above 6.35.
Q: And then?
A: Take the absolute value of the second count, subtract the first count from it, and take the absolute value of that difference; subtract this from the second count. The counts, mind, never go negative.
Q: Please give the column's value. -2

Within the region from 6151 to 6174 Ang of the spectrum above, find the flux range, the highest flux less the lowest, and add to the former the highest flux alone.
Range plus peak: 8.5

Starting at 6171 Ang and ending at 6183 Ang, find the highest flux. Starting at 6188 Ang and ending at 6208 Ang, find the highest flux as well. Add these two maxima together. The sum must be 12.9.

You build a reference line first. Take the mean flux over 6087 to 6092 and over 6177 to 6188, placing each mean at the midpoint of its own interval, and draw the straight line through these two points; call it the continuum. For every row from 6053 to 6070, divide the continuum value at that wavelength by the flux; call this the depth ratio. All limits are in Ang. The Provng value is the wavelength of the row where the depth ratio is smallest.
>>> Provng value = 6068.45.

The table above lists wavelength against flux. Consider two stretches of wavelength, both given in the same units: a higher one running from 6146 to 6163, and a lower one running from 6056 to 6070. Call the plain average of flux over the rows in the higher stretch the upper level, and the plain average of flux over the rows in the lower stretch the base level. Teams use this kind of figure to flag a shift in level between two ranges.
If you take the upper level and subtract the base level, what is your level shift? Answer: -0.4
